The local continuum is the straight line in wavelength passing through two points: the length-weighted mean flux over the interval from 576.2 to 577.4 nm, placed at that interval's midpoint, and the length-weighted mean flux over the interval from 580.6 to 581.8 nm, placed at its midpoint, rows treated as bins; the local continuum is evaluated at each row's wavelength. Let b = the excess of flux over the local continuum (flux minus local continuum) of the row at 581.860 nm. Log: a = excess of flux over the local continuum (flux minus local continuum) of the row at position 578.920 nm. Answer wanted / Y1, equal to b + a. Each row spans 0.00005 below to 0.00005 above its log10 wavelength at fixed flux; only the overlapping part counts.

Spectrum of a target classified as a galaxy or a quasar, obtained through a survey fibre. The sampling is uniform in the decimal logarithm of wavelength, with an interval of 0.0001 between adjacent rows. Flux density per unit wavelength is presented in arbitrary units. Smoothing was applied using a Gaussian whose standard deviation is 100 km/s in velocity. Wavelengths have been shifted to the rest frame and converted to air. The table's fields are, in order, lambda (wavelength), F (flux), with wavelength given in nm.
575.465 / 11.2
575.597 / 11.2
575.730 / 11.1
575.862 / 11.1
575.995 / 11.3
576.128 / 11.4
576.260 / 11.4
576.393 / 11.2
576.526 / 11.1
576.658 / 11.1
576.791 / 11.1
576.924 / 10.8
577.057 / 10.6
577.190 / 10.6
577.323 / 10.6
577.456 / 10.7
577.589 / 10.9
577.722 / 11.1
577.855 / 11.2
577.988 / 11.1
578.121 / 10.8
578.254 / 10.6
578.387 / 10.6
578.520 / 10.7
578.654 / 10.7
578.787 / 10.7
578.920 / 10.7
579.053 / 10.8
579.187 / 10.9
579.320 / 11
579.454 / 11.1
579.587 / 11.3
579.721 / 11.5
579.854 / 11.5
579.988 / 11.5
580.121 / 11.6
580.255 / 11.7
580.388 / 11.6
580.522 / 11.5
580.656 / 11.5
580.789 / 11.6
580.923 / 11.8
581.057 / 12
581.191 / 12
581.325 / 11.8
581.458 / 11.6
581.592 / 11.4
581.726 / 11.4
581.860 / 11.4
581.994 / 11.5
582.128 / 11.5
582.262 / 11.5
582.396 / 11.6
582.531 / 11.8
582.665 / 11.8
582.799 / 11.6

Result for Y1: -1.0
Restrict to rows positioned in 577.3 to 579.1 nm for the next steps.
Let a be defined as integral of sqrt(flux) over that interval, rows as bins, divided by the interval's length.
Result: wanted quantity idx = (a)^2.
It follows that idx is 10.8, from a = 3.29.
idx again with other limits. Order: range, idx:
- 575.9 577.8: 11.0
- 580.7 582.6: 11.6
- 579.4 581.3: 11.6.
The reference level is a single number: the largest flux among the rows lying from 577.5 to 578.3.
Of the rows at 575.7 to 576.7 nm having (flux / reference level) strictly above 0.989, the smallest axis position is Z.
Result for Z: 575.730 nm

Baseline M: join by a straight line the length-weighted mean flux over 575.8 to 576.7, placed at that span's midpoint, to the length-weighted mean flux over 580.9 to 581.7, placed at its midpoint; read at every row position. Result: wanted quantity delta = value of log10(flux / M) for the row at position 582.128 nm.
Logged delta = -0.012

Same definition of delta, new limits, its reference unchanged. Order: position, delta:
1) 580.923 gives 0.003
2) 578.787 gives -0.031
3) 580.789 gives -0.004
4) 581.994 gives -0.012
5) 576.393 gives -0.002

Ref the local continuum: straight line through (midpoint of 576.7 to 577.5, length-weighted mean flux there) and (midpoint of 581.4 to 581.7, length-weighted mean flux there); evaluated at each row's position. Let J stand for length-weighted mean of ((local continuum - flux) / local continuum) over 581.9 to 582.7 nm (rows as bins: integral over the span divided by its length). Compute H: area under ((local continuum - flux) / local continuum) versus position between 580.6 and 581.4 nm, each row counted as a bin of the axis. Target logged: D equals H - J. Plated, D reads -0.028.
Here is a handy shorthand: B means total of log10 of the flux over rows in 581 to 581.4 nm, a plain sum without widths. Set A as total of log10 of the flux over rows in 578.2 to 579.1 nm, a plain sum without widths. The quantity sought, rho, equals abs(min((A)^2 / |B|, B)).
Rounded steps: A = 7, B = 3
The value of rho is 3.2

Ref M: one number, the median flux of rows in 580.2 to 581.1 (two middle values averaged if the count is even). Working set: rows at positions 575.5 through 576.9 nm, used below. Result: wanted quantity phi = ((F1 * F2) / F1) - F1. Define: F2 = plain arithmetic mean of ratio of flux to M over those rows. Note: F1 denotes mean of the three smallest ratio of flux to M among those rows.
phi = 0.009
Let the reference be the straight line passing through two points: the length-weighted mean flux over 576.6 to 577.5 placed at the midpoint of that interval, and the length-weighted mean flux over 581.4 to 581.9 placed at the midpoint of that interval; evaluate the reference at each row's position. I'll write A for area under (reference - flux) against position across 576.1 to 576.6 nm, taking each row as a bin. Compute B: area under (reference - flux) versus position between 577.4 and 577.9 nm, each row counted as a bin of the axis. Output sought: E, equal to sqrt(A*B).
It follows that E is 0.13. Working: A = -0.30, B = -0.1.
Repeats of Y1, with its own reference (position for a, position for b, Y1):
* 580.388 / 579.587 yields -0.1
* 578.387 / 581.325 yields -0.5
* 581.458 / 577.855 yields 0.0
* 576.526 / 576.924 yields 0.1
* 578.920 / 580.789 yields -0.6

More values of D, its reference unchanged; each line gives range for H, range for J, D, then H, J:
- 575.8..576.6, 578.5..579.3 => -0.074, -0.05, 0.024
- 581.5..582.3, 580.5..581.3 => 0.039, 0.01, -0.033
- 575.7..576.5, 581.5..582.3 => -0.059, -0.05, 0.007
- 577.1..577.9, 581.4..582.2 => -0.007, 0.00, 0.005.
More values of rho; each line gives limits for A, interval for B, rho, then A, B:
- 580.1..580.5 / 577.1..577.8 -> 2.0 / 3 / 5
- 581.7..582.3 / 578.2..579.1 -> 3.9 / 5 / 7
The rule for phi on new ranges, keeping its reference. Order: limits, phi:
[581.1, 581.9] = 0.017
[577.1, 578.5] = 0.019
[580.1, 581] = 0.007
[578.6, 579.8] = 0.023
